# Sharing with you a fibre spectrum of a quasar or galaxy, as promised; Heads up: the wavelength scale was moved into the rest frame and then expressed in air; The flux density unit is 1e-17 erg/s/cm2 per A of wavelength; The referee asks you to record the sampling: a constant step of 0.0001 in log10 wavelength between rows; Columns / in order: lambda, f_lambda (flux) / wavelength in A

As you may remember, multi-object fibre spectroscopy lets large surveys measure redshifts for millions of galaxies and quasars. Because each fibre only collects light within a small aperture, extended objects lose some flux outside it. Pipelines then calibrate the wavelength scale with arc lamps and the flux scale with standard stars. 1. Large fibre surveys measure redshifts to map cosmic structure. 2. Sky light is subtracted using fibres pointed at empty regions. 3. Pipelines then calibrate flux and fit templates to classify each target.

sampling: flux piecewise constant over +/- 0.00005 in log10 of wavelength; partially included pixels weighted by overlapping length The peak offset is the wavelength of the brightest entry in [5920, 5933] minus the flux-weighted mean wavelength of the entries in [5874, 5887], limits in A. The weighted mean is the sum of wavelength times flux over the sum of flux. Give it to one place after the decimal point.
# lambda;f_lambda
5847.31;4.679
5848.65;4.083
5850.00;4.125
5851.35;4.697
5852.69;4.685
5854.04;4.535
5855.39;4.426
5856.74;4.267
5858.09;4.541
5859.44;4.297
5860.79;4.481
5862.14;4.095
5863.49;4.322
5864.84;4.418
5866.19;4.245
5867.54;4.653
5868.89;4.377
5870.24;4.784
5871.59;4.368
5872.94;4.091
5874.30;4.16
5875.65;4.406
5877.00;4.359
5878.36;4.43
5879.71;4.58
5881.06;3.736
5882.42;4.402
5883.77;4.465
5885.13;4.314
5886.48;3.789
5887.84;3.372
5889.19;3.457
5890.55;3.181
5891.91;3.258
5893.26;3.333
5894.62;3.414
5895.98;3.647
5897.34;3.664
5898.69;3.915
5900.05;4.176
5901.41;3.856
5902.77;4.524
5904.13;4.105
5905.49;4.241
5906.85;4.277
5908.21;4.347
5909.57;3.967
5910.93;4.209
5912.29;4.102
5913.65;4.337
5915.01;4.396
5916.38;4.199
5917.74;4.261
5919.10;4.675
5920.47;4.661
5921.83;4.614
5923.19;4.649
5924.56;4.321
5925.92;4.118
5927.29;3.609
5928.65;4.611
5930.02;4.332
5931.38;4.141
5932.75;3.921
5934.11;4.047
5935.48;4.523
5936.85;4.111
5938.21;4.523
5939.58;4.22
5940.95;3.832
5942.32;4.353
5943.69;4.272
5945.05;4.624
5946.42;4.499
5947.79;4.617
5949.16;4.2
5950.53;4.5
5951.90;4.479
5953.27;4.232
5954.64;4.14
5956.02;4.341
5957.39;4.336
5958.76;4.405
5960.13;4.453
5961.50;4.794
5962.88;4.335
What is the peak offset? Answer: 40.2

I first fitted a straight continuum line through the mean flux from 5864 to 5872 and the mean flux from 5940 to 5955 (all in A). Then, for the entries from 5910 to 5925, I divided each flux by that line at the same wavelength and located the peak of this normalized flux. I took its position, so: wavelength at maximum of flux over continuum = 5919.10 A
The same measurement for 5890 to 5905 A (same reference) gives 5902.77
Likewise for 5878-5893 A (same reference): 5879.71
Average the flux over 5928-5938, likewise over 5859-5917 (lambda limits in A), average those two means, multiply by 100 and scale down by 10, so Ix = 41.8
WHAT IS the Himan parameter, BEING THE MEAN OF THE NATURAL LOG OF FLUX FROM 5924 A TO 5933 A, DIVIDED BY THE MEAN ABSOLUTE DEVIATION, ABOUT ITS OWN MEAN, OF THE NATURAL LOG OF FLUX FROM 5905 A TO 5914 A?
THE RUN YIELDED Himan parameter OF 58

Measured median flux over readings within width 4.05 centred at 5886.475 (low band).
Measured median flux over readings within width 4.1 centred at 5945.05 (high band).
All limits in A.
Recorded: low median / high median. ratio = 0.84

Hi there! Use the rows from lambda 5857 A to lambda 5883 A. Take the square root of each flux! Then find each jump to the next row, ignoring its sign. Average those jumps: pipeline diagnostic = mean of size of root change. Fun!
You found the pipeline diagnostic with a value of 0.0694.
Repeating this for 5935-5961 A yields 0.0551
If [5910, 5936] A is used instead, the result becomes 0.0610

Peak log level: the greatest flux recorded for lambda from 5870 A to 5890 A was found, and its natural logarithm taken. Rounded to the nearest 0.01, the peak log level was 1.57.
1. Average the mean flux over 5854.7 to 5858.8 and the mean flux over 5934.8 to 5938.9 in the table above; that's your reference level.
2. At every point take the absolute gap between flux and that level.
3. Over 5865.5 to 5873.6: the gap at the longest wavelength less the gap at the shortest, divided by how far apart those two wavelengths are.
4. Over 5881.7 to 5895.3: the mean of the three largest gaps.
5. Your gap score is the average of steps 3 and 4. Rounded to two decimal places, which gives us 0.58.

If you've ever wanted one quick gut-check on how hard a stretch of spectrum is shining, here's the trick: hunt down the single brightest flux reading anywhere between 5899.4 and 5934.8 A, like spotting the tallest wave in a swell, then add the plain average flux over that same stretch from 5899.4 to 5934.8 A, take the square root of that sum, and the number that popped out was 2.989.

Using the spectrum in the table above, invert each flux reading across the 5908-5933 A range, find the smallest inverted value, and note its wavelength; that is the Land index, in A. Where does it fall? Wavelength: 5919.10 A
